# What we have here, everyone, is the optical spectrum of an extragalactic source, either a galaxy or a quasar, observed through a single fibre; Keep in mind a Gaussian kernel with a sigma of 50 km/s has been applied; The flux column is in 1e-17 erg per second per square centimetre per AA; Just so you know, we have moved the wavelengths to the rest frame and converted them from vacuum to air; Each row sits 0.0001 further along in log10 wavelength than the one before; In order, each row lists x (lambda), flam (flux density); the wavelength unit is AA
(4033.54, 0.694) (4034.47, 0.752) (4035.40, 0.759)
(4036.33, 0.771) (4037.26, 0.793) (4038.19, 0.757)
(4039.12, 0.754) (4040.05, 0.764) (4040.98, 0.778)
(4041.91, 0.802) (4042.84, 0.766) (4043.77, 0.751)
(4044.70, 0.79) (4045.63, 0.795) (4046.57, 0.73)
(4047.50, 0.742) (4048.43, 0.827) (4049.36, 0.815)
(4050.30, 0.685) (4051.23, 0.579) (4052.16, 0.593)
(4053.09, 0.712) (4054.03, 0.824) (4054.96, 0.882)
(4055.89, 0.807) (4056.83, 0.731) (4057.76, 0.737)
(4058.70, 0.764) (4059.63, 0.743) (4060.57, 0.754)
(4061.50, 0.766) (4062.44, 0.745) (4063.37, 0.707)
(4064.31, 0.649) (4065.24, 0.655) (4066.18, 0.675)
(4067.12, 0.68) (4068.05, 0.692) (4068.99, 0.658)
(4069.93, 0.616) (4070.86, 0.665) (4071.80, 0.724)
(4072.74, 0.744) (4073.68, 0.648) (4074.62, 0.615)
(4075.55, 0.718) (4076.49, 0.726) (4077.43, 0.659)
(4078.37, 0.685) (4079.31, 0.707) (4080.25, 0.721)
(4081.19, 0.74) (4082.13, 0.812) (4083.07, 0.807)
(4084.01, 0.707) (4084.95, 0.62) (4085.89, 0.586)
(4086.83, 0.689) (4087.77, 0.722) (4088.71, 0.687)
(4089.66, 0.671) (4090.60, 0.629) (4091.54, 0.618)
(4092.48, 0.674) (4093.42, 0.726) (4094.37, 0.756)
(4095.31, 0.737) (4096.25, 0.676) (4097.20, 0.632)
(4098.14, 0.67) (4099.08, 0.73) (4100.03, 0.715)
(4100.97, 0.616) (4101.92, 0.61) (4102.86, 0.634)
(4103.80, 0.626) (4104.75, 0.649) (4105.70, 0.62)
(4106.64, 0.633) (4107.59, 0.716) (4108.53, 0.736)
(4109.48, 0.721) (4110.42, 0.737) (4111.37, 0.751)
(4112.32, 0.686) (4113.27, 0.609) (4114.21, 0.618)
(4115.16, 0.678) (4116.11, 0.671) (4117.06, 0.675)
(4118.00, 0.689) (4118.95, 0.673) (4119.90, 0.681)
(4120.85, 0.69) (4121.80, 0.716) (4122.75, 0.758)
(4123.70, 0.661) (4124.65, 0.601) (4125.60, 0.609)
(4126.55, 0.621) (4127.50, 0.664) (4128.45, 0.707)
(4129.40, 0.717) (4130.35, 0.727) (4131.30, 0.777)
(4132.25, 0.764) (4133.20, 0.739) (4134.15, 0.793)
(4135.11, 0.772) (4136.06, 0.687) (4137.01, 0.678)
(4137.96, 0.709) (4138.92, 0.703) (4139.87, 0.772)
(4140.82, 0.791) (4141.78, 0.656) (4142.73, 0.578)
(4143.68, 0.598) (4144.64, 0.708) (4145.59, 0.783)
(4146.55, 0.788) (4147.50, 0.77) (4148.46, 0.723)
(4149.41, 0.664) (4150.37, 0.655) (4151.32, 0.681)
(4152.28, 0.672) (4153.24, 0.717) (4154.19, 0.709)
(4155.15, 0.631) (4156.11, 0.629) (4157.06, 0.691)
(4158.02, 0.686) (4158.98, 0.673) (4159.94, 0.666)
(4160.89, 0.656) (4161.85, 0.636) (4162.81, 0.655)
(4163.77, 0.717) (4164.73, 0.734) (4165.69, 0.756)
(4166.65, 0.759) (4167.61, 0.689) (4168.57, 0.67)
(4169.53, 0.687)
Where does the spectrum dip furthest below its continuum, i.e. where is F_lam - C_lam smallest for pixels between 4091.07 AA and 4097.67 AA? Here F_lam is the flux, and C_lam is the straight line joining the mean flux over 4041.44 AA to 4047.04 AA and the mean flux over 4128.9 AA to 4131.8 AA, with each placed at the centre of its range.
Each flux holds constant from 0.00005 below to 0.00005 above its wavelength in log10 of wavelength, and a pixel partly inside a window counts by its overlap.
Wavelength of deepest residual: 4091.54 AA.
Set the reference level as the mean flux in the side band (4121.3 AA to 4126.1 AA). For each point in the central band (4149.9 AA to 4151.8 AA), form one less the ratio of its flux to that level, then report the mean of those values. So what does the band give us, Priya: 0.001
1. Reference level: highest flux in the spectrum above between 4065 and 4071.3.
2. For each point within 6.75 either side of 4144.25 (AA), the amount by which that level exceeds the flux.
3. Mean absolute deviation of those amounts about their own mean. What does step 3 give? 0.055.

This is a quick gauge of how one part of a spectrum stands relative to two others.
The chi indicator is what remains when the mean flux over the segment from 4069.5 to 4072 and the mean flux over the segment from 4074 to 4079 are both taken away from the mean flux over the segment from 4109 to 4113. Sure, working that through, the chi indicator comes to -0.63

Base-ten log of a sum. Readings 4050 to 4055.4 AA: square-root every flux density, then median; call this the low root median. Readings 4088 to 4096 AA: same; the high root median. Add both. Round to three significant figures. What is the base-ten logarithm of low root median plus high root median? 0.220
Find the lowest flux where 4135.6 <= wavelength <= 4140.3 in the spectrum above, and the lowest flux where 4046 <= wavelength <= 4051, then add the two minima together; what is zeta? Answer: 1.36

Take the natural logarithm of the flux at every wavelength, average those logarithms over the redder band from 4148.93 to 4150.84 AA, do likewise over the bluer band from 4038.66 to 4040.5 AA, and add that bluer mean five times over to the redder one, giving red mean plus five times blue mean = -1.80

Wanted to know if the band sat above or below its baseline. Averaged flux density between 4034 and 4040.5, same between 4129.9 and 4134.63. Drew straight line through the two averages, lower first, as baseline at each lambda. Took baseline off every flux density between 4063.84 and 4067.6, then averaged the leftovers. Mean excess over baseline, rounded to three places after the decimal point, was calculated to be -0.098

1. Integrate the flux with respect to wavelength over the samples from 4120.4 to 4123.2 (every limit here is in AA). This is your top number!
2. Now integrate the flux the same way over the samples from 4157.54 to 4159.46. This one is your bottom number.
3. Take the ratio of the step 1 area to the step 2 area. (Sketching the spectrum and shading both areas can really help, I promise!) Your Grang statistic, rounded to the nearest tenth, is 1.6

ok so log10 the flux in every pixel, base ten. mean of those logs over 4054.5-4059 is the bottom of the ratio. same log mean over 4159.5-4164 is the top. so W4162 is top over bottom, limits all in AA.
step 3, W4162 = 1.7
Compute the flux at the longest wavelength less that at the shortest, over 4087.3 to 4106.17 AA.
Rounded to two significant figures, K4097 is -0.10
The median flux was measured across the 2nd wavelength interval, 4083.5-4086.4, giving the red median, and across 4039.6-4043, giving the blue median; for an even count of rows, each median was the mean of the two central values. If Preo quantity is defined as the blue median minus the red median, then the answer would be 0.152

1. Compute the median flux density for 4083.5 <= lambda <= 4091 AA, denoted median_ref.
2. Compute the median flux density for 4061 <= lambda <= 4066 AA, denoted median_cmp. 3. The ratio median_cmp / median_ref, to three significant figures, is 1.04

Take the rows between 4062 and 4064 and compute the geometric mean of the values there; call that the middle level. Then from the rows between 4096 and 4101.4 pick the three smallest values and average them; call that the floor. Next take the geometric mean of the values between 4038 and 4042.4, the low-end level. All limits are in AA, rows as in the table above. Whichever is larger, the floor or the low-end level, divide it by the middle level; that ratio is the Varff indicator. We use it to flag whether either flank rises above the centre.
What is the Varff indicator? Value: 1.06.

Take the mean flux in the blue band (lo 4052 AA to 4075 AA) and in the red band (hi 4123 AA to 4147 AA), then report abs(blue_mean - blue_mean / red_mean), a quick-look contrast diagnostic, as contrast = 0.299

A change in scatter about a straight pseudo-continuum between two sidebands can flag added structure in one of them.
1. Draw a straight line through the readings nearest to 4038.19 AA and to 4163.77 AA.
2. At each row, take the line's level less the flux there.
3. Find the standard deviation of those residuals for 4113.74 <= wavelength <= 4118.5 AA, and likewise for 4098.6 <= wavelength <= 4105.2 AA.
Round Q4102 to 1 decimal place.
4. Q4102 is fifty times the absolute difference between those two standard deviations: 1.0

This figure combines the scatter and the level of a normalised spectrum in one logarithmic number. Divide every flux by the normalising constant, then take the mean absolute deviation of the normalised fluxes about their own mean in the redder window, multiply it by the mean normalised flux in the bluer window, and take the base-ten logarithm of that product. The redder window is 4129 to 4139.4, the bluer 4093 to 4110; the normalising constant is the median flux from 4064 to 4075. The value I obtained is -1.298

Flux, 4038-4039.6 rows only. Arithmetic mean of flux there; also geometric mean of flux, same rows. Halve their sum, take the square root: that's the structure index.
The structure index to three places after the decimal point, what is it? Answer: 0.869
